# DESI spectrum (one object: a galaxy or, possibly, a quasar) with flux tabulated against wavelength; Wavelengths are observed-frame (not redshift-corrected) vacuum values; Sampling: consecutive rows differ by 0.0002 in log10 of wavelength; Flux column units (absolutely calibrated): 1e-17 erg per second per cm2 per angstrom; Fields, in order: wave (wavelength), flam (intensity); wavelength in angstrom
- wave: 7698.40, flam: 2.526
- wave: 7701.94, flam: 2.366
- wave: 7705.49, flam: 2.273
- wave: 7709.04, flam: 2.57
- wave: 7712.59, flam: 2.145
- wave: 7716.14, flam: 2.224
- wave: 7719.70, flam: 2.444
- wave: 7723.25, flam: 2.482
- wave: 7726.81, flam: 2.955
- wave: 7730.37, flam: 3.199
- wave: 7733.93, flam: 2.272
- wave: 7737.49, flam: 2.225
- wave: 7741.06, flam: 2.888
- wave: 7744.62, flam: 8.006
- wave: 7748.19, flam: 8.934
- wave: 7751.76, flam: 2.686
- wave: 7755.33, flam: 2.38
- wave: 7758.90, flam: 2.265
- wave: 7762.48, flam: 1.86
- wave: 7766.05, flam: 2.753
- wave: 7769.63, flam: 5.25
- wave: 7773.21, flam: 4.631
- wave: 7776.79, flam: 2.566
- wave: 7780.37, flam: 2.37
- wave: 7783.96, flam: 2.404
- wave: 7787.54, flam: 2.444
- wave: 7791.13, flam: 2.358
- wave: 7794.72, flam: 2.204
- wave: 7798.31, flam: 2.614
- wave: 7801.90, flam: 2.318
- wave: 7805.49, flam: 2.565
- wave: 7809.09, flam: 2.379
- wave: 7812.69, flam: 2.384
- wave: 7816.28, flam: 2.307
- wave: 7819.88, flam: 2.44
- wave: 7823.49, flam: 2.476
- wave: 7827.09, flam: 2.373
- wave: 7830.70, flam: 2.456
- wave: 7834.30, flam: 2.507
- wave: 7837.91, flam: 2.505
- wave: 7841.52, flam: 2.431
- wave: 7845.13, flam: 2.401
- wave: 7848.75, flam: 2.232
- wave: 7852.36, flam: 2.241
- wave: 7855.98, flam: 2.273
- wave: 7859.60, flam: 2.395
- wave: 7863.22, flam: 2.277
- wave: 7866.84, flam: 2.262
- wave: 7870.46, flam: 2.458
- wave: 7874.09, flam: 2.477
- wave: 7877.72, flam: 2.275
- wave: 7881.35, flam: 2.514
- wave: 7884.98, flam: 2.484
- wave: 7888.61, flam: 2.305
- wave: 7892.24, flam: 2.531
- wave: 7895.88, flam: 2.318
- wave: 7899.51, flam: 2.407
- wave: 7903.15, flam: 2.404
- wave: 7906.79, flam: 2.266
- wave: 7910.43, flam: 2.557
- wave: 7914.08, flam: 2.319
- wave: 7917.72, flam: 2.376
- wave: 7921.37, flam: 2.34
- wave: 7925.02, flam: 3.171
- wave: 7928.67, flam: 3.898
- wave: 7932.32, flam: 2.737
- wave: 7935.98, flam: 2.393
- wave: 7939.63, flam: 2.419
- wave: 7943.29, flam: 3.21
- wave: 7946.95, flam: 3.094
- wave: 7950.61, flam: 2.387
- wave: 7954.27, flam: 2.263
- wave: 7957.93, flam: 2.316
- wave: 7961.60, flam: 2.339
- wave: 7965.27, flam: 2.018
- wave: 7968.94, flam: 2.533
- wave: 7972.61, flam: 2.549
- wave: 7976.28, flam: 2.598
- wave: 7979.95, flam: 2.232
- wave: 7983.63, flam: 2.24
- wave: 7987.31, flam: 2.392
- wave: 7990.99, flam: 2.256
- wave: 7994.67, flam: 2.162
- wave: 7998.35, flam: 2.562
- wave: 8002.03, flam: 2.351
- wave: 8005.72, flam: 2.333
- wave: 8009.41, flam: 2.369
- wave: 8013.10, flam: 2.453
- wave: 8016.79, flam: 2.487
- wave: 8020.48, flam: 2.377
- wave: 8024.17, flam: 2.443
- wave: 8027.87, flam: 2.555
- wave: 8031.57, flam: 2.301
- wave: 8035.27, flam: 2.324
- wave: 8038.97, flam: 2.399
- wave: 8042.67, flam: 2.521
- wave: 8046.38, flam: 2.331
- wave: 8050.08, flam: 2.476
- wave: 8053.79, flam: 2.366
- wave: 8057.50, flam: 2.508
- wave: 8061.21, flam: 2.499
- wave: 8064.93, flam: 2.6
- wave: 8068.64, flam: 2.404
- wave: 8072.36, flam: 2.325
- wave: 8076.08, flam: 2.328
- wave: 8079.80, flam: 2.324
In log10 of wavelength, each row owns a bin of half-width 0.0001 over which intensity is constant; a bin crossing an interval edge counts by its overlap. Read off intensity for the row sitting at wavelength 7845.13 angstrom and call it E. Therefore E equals 2.401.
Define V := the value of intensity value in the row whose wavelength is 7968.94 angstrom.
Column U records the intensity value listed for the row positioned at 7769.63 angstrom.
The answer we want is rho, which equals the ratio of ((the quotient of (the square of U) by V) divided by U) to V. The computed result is 0.818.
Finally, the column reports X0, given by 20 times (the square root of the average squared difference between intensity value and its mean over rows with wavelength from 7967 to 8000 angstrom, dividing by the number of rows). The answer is 3.2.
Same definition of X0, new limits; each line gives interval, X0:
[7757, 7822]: 16.6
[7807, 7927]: 3.2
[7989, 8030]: 2.3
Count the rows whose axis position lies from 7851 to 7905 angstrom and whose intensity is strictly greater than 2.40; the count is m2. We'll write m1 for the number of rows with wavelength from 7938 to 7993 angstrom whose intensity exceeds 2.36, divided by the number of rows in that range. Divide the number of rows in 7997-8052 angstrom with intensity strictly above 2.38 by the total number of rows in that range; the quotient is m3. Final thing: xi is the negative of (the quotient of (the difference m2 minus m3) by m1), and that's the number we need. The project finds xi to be -12.1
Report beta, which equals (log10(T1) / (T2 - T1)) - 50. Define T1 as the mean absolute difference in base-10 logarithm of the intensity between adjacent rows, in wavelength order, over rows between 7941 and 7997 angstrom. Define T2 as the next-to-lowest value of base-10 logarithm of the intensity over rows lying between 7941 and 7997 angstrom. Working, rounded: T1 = 0.034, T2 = 0.335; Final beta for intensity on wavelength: -54.9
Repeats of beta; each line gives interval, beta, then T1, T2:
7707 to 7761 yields -54.0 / 0.115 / 0.347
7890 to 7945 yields -54.1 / 0.054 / 0.365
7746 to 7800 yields -54.1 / 0.115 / 0.343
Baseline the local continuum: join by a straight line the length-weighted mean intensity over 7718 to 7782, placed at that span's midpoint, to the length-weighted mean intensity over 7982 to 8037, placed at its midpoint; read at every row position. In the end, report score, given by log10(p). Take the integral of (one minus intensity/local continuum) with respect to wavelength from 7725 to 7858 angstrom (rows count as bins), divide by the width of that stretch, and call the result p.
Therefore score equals -0.91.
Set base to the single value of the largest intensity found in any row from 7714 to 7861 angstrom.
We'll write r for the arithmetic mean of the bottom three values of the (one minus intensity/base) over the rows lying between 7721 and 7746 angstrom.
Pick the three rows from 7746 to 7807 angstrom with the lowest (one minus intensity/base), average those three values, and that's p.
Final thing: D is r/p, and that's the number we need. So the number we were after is 1.6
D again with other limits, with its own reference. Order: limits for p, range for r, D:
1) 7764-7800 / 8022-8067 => 1.3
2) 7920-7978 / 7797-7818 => 1.2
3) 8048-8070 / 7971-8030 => 1.0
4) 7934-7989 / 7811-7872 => 1.1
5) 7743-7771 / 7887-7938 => 3.7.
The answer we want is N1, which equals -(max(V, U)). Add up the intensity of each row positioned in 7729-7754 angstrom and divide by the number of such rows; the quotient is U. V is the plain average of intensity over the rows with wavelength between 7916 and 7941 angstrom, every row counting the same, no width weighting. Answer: -4.32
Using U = 4.32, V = 2.76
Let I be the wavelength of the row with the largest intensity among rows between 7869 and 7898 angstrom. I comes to 7892.24 angstrom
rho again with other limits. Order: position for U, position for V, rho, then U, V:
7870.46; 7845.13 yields 0.426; 2.458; 2.401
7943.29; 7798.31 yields 0.470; 3.21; 2.614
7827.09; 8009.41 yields 0.423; 2.373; 2.369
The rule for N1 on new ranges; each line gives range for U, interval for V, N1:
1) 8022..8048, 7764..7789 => -3.20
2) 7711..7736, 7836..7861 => -2.53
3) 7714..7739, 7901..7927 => -2.54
